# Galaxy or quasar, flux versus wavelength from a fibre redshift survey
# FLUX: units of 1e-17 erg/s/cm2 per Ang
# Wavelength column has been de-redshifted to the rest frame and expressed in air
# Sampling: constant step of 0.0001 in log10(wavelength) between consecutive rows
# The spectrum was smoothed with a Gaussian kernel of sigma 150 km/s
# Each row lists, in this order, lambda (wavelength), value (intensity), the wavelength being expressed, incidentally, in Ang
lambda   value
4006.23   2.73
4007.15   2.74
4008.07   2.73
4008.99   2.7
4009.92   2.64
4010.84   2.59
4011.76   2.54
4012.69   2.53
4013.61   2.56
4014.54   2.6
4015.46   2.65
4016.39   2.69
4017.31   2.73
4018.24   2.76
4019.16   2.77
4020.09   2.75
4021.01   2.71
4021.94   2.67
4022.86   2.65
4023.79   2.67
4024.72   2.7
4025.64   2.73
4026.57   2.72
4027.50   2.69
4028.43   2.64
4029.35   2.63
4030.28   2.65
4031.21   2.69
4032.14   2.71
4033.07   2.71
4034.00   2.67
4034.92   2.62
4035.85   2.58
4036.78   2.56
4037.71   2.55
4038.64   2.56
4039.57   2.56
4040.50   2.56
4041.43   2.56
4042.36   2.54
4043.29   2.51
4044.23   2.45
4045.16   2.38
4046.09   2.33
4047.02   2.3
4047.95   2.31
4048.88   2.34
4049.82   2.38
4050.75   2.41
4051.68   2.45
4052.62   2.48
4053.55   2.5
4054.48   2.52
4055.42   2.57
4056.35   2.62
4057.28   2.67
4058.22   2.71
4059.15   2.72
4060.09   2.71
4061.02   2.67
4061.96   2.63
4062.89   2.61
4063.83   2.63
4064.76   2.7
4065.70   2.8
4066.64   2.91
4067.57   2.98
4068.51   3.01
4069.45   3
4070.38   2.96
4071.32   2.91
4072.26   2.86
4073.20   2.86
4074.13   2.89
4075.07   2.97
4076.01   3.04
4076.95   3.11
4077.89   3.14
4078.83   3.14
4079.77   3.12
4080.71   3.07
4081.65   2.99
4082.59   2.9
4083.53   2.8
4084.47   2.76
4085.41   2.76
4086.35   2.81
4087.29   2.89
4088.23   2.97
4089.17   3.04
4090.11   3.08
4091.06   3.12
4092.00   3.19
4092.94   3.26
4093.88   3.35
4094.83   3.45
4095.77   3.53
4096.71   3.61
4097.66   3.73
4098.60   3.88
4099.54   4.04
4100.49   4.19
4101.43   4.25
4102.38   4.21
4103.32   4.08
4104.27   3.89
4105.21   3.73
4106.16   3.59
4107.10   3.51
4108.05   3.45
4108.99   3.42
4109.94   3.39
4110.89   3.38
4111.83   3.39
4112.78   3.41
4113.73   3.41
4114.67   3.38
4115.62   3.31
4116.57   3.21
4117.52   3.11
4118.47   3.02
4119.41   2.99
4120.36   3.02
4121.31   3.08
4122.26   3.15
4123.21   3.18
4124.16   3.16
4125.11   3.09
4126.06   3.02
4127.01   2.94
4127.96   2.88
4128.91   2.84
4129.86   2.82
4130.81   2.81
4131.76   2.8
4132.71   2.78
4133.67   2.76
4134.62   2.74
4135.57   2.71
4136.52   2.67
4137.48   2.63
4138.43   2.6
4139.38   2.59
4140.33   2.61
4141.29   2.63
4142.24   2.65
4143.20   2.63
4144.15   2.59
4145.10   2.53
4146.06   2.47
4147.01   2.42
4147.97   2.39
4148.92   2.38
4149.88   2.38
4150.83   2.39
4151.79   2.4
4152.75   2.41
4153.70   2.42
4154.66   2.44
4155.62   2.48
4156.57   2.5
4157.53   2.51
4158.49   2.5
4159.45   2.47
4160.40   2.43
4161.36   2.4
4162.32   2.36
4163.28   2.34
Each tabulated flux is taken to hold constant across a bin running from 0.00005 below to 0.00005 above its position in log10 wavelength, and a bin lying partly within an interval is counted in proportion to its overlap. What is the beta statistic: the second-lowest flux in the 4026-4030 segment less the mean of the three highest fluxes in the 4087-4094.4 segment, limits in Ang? -0.6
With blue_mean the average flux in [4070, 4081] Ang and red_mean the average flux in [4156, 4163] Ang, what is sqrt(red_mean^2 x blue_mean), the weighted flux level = 4.25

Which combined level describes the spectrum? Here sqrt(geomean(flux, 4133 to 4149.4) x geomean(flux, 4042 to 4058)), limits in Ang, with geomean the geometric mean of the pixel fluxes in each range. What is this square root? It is 2.5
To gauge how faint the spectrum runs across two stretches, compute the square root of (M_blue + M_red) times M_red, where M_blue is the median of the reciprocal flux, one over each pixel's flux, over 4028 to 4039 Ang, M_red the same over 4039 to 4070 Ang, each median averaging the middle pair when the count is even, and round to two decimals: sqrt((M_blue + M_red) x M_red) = 0.55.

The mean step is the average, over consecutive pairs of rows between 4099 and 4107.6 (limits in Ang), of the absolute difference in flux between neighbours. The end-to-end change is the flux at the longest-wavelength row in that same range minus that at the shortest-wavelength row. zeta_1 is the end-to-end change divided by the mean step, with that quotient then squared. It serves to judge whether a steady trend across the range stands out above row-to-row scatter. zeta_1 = 20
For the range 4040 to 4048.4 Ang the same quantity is 55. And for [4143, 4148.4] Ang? 25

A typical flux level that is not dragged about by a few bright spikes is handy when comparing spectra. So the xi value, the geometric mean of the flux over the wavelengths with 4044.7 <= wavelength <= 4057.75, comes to 2.44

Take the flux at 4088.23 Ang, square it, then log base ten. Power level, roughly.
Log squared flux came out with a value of 0.95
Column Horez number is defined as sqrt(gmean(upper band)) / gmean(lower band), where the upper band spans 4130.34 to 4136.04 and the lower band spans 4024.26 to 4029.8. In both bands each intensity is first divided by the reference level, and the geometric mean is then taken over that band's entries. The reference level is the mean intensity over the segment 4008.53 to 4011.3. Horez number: 1.0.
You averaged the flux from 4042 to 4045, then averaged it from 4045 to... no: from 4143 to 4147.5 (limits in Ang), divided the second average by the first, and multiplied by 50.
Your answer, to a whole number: 51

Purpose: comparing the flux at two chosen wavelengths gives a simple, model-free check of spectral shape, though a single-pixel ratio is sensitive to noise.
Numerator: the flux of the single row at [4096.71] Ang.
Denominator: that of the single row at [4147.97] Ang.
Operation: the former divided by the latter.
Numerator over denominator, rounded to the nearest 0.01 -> 1.51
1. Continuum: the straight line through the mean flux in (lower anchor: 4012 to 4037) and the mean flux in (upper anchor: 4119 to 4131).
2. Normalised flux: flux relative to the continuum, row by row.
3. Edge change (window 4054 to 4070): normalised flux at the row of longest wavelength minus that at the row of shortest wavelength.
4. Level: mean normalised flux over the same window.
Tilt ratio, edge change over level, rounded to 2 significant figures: 0.16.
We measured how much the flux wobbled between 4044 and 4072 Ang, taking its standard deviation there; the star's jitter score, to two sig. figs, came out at 0.22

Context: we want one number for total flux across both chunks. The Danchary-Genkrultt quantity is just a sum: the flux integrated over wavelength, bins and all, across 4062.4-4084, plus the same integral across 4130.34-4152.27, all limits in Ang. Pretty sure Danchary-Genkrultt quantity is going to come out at 120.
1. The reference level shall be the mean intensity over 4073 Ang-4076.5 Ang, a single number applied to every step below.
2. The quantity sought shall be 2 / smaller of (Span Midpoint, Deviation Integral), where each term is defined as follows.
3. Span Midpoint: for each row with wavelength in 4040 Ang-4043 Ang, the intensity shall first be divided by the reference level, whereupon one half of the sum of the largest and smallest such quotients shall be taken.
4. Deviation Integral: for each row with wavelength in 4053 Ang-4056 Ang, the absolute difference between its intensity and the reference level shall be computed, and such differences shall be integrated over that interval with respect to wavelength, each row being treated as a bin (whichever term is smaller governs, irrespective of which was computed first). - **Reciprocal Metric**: 2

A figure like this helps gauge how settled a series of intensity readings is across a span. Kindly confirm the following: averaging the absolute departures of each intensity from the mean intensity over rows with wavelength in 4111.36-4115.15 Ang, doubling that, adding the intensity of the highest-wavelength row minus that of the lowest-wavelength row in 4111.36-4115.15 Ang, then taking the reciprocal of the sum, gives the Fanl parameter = 67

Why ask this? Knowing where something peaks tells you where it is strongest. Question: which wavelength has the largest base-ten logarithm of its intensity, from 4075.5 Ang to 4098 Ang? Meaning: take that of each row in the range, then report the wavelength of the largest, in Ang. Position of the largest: 4097.66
